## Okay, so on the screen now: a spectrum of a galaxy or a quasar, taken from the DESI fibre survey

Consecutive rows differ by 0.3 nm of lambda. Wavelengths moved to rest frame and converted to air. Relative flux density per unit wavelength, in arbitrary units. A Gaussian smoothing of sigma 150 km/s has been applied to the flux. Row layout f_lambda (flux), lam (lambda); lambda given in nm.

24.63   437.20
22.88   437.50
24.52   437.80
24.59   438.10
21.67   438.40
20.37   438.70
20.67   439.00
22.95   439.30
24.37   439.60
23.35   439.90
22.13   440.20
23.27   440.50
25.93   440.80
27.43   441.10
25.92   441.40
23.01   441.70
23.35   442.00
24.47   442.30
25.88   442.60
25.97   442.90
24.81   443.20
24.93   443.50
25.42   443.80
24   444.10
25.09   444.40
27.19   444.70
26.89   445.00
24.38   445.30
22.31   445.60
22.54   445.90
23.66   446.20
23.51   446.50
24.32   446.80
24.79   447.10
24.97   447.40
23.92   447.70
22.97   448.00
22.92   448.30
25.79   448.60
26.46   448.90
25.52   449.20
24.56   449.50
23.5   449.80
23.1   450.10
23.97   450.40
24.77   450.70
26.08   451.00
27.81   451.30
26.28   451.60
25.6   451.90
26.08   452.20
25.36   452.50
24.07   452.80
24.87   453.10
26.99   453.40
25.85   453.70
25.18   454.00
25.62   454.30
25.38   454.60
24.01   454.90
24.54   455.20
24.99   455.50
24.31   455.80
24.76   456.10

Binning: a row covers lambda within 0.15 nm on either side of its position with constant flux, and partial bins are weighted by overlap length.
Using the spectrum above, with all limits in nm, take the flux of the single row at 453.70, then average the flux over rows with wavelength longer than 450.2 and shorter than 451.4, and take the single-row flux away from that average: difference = 0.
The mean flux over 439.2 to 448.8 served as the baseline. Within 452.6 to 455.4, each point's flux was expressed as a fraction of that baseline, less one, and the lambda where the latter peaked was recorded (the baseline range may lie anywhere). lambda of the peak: 453.40 nm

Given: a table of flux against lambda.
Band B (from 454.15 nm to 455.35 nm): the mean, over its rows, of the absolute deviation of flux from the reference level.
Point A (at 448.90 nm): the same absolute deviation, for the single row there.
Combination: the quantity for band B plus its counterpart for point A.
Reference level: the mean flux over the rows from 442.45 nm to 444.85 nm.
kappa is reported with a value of 1.7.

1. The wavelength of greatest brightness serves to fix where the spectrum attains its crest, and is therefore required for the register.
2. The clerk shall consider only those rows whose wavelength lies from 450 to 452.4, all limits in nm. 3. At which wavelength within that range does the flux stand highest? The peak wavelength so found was 451.30 nm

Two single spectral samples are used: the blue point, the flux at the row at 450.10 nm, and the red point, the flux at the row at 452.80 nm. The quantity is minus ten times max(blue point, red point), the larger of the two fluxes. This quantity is -241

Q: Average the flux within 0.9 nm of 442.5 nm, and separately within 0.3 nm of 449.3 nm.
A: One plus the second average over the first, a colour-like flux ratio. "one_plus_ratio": 2.02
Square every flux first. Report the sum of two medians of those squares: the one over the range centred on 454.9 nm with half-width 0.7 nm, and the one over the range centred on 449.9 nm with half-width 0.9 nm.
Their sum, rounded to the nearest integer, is 1213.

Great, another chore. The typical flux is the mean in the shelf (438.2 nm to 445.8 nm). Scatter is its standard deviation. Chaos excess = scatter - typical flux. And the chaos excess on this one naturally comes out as -22.3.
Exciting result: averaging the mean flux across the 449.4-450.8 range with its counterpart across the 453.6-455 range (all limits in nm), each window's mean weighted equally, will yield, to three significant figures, 24.6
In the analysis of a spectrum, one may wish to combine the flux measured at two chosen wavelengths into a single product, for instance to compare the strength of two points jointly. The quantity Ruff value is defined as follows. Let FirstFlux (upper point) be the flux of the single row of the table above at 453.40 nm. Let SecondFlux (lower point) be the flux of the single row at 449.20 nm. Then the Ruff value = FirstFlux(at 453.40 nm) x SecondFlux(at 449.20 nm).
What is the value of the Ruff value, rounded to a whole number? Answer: 689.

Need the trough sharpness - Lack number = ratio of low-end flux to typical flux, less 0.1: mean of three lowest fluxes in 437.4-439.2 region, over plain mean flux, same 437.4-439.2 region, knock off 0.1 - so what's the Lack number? 0.831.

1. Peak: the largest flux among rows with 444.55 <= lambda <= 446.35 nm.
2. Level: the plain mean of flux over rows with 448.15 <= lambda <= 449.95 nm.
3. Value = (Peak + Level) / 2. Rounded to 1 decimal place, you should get 26.0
